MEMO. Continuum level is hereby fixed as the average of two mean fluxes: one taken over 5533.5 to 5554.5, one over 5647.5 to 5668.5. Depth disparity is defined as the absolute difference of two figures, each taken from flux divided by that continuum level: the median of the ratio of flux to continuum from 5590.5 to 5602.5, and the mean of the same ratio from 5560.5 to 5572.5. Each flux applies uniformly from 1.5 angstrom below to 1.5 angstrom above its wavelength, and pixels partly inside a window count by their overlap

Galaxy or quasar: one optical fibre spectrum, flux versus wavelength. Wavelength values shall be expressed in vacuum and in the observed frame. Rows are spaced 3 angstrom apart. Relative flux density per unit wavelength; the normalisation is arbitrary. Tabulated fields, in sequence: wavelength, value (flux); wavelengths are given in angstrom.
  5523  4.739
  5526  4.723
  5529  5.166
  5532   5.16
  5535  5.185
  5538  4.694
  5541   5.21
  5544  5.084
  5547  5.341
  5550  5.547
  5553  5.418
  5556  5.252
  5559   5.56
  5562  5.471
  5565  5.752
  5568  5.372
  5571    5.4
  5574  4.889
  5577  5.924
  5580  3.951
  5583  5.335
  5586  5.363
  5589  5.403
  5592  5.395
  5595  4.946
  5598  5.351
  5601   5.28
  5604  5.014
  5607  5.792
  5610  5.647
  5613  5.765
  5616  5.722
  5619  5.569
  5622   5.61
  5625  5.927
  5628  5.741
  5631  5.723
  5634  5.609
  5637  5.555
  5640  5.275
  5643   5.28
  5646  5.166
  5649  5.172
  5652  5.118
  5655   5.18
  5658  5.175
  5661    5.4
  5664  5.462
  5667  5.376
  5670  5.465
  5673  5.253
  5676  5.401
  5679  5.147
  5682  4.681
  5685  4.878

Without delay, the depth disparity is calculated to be 0.03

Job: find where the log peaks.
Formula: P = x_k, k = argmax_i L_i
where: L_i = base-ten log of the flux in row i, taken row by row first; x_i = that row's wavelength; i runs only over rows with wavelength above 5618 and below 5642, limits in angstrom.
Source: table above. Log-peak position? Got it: 5625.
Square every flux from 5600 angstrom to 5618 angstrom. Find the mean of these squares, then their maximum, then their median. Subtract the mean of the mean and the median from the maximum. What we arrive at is 2.0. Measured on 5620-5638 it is 2.9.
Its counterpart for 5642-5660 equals 1.1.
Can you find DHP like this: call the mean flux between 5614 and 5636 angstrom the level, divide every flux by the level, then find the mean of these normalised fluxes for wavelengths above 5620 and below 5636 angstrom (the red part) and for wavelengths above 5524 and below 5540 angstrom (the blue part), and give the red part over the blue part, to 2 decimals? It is 1.15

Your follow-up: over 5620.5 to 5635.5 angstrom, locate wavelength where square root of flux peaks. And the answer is 5625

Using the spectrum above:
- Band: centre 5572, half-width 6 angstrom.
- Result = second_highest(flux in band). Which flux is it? 5.4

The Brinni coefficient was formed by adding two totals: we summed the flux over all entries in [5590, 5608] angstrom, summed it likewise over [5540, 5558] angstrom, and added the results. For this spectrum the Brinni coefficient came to 63.6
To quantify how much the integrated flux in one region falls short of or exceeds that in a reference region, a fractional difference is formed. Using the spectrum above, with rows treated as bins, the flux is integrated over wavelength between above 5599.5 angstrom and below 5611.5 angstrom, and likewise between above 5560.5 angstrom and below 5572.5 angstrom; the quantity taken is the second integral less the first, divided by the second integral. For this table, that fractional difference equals 0.012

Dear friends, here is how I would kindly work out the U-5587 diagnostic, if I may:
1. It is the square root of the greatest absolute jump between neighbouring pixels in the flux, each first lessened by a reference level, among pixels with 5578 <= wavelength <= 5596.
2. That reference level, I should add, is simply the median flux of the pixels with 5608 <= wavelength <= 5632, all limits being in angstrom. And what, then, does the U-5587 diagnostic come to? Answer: 1.2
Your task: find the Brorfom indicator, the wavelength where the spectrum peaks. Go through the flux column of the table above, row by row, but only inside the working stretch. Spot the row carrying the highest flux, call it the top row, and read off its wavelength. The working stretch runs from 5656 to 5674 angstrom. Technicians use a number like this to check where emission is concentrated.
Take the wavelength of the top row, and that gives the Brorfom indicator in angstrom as 5670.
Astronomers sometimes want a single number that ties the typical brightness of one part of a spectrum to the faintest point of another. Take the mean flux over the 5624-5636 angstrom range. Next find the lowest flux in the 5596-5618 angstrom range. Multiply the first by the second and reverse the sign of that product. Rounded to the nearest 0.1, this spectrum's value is -28.8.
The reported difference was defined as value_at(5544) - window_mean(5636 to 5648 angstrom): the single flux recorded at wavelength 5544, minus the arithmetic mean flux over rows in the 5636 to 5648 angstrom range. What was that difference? -0.2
